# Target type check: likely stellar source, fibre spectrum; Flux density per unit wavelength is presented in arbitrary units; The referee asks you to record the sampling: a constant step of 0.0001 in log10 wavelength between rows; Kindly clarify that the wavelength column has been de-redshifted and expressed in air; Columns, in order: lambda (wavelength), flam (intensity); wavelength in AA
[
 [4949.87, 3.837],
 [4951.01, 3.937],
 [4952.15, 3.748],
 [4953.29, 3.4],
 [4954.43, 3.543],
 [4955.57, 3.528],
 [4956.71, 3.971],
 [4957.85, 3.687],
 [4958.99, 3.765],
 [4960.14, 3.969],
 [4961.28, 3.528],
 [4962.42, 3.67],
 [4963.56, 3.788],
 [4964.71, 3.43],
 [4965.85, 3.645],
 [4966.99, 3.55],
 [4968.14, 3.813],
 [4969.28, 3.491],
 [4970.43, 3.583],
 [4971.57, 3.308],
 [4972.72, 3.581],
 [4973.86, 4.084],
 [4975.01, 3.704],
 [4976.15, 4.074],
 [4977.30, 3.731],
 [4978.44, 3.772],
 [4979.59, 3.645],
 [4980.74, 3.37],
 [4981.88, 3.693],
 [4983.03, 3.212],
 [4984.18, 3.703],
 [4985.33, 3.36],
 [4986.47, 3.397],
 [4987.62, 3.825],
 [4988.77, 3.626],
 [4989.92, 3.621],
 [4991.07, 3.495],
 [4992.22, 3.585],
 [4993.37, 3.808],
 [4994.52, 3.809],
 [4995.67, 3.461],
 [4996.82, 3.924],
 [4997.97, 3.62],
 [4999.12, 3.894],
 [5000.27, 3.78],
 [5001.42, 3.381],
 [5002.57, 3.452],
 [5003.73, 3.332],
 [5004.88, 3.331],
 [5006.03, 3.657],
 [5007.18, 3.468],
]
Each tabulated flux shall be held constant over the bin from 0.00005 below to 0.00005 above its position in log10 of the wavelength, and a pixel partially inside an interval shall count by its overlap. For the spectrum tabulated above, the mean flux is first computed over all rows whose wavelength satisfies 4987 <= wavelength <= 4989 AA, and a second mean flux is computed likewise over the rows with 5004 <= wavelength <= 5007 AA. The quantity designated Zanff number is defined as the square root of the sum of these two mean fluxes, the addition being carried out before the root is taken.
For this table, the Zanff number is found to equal 2.69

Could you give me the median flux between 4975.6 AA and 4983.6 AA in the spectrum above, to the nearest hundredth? 3.69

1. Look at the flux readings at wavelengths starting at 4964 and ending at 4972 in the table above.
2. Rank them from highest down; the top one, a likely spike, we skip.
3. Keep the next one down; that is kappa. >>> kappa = 3.645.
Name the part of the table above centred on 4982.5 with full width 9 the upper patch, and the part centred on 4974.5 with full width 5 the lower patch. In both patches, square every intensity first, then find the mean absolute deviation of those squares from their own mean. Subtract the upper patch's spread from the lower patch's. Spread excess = 0.4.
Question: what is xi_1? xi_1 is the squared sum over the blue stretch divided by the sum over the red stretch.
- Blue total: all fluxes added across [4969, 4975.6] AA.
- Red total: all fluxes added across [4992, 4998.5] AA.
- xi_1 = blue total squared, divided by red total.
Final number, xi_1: 21.3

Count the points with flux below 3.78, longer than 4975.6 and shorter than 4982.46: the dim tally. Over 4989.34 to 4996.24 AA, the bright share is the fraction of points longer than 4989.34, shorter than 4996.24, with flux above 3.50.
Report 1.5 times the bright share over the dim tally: 0.200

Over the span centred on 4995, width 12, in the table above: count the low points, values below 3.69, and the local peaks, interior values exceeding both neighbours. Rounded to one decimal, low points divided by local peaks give 1.7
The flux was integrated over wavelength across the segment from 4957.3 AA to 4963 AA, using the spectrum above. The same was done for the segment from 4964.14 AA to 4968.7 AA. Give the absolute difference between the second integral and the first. 4.8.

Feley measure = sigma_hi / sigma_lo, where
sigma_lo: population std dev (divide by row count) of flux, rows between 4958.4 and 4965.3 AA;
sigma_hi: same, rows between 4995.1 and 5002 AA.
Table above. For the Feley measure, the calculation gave 1.17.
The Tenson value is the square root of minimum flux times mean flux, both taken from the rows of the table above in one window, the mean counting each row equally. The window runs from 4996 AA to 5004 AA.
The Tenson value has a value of 3.48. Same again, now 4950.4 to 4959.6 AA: 3.55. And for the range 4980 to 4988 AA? 3.36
